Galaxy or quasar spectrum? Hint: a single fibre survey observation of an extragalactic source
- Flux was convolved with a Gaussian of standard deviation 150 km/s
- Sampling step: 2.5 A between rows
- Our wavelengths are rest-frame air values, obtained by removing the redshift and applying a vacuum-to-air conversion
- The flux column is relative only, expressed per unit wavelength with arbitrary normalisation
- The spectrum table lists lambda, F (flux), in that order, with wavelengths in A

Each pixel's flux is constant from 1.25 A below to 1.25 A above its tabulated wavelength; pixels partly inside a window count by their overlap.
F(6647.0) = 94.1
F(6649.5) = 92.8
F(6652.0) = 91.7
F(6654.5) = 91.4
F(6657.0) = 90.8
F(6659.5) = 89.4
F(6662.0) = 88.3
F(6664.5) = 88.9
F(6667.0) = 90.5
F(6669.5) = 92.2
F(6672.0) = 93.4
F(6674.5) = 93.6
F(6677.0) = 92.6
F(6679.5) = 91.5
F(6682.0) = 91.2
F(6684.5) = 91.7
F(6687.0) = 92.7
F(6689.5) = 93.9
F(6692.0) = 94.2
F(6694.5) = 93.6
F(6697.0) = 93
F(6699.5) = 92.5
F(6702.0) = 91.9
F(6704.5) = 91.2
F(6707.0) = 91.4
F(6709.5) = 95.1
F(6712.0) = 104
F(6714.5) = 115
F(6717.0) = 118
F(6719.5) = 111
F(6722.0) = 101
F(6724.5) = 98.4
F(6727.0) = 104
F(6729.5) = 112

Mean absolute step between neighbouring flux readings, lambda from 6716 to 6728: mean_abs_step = 6.30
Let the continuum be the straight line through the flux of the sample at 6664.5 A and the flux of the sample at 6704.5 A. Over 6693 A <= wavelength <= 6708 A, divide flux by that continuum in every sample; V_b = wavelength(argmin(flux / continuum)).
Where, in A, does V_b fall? 6704.5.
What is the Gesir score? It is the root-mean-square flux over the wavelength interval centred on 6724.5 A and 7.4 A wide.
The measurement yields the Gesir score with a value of 101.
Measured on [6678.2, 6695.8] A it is 93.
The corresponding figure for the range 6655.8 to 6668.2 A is 90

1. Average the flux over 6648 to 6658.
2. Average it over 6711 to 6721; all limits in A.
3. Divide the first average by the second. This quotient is 0.82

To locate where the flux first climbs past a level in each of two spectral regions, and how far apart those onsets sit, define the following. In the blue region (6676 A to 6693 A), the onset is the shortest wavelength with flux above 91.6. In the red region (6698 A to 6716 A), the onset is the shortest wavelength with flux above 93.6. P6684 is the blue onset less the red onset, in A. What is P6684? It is -32.5 A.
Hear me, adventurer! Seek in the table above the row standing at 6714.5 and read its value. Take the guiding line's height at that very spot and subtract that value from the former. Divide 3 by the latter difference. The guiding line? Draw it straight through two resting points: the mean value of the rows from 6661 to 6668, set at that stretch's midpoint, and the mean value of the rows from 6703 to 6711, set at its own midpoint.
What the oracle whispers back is -0.1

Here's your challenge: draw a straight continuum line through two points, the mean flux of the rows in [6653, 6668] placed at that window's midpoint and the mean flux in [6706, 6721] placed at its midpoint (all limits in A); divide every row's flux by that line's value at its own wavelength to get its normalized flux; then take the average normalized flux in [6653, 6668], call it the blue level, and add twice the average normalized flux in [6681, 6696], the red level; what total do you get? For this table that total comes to 2.89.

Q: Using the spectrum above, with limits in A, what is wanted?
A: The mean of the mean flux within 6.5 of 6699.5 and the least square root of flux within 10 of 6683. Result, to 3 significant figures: 51.0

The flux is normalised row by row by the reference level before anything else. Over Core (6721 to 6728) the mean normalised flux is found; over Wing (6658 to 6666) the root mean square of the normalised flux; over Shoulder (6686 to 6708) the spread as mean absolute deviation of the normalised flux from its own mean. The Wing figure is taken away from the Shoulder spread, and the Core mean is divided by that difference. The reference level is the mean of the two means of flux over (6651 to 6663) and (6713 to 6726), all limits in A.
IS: -1.15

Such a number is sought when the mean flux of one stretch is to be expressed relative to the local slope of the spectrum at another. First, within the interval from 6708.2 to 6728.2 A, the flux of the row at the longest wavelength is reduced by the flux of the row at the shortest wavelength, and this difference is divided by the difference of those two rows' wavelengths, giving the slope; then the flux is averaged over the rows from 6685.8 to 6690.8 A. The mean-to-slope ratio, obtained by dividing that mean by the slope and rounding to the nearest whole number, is 183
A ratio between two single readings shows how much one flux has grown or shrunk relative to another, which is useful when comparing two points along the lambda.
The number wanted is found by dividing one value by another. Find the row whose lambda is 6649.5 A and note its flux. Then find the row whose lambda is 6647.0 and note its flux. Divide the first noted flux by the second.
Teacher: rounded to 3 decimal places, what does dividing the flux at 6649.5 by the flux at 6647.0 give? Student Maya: 0.986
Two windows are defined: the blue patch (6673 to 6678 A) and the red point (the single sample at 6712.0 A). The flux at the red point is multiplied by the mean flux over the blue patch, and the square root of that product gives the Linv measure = 98.4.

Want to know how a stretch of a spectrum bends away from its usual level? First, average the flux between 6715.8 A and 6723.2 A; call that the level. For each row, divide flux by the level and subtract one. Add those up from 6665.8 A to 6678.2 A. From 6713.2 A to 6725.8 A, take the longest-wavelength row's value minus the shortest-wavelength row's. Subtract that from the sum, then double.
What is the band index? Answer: -1.29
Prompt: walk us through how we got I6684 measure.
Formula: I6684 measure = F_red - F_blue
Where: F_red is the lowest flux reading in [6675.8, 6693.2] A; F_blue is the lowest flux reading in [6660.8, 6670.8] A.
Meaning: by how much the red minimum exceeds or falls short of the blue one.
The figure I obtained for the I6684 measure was 3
